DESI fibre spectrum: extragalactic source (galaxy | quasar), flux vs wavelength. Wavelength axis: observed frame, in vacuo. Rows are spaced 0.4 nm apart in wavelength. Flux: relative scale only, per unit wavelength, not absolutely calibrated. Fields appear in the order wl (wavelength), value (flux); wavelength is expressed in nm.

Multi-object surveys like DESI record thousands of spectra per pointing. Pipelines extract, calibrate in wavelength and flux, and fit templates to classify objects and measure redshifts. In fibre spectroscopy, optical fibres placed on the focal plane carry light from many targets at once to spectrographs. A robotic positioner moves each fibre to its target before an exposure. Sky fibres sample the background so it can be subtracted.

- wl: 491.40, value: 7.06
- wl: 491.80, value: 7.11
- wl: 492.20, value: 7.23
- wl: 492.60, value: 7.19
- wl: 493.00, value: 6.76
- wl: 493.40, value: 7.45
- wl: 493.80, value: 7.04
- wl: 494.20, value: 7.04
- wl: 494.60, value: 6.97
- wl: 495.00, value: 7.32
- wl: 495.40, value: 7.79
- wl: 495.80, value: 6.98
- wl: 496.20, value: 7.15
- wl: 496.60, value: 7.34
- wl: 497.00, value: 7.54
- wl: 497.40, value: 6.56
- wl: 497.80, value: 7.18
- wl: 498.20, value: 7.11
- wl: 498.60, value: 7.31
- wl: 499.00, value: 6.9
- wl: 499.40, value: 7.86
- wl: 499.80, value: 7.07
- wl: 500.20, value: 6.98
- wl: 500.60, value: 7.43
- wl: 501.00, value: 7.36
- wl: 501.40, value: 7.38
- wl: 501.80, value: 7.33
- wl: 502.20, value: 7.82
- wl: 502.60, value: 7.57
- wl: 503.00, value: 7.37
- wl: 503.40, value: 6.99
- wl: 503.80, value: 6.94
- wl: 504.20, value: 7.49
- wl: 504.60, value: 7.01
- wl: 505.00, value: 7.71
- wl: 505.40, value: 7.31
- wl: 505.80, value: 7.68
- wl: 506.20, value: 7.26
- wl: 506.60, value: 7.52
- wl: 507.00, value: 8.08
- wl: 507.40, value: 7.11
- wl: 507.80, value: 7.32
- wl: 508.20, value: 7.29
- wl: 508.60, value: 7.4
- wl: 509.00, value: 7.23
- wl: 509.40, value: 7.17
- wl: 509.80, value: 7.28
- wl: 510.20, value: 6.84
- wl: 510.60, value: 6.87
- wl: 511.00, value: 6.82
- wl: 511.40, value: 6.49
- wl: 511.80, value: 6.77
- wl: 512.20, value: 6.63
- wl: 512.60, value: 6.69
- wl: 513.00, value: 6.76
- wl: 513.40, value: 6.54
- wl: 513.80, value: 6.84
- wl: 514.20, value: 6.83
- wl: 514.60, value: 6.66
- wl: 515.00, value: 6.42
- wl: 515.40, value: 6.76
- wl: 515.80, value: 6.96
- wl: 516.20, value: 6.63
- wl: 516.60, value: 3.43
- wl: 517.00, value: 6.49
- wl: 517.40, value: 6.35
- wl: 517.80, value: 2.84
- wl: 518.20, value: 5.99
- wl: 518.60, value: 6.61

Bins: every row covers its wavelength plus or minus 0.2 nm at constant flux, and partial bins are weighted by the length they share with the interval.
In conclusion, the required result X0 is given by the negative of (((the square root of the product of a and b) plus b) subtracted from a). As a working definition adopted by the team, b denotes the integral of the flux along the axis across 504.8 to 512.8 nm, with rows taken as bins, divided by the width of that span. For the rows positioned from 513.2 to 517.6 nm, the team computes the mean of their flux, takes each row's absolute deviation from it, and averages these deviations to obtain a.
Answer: 8.60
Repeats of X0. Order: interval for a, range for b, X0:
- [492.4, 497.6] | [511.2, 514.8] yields 7.74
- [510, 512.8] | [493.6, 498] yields 7.95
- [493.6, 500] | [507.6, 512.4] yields 8.08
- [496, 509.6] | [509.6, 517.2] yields 7.55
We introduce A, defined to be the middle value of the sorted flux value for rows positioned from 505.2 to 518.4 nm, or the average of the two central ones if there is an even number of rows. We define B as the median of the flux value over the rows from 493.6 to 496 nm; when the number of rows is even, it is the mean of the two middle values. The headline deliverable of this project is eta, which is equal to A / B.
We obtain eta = 0.97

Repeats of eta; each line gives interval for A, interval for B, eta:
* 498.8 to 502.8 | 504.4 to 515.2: 1.05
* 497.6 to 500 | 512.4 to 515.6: 1.06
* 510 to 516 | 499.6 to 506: 0.92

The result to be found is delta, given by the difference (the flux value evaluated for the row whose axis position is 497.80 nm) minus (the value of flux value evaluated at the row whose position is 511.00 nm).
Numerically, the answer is 0.36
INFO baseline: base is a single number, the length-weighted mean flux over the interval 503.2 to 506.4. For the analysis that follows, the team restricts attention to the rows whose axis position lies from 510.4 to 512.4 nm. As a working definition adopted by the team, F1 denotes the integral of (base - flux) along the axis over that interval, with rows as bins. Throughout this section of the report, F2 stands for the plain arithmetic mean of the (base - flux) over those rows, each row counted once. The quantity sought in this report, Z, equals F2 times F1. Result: 0.68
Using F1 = 1.2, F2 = 0.58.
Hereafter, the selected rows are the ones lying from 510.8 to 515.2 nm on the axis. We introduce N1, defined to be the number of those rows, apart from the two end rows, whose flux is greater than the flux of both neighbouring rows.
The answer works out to 3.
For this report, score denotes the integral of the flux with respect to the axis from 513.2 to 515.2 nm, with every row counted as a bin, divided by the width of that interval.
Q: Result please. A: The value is 6.66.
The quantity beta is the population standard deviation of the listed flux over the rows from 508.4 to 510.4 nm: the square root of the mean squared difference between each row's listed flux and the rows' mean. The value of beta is 0.19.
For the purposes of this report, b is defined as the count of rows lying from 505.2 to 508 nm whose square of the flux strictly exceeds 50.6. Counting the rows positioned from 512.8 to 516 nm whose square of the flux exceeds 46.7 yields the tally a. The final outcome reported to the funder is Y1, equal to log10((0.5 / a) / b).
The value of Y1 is -1.38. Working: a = 2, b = 6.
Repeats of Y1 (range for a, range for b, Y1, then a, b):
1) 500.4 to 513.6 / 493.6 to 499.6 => -2.62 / 26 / 8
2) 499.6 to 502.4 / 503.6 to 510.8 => -2.26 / 7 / 13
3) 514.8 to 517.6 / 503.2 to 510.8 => -1.41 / 1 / 13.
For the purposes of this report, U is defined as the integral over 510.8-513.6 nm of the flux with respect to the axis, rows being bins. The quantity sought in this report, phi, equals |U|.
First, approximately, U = 18.7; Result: 18.7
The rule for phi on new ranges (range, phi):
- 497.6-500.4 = 20.2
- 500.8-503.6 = 20.7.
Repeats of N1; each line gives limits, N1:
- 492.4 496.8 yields 2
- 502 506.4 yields 3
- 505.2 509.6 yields 4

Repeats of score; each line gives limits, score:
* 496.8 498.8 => 7.14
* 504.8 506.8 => 7.50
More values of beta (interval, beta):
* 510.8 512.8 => 0.12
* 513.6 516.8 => 1.10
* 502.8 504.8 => 0.22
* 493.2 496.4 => 0.27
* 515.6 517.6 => 1.29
